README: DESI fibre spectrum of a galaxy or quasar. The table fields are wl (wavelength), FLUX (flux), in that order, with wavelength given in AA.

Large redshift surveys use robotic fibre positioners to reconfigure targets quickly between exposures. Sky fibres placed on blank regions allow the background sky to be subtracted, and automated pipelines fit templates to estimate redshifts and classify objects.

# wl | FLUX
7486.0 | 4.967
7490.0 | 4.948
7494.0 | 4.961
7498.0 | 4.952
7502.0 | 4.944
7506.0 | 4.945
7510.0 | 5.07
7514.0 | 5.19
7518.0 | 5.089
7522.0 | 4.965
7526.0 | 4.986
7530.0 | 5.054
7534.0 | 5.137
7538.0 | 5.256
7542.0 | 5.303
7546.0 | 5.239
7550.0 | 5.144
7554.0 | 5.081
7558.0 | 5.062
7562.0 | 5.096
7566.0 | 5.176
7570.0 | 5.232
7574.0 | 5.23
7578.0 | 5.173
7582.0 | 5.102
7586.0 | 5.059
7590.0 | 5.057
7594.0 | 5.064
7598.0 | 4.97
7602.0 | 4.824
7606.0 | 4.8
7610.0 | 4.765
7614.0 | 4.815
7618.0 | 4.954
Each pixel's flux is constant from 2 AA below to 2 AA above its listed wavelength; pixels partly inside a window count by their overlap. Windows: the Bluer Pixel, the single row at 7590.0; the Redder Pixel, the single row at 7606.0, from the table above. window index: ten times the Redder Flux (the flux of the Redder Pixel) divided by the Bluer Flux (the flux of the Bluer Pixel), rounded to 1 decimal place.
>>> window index 9.5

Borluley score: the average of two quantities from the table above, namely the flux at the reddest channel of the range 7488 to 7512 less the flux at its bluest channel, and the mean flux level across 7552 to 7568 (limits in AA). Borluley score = 2.61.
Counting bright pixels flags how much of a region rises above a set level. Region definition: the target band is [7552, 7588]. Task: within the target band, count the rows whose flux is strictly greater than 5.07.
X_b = 7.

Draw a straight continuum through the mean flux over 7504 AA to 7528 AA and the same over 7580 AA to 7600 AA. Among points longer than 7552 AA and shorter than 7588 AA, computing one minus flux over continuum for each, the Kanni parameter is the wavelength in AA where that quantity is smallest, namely 7570.0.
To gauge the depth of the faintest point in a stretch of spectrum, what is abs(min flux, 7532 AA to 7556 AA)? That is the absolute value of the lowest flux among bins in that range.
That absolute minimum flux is 5.08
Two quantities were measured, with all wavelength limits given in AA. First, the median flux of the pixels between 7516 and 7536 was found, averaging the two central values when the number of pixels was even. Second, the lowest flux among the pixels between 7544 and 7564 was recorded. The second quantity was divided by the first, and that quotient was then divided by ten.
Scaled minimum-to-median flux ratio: 0.100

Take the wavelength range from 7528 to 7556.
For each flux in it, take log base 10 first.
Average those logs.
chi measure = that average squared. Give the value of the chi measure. 0.509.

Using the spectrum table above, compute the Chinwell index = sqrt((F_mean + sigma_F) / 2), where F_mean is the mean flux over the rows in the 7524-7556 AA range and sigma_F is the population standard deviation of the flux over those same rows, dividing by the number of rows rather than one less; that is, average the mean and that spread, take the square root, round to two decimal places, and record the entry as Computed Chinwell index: 1.62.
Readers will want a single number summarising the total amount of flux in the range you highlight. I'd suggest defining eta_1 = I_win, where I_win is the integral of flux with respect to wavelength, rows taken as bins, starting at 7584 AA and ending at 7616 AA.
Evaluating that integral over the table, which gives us 157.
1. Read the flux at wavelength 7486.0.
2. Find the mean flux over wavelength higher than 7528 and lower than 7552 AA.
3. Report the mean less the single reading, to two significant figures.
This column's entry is 0.22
